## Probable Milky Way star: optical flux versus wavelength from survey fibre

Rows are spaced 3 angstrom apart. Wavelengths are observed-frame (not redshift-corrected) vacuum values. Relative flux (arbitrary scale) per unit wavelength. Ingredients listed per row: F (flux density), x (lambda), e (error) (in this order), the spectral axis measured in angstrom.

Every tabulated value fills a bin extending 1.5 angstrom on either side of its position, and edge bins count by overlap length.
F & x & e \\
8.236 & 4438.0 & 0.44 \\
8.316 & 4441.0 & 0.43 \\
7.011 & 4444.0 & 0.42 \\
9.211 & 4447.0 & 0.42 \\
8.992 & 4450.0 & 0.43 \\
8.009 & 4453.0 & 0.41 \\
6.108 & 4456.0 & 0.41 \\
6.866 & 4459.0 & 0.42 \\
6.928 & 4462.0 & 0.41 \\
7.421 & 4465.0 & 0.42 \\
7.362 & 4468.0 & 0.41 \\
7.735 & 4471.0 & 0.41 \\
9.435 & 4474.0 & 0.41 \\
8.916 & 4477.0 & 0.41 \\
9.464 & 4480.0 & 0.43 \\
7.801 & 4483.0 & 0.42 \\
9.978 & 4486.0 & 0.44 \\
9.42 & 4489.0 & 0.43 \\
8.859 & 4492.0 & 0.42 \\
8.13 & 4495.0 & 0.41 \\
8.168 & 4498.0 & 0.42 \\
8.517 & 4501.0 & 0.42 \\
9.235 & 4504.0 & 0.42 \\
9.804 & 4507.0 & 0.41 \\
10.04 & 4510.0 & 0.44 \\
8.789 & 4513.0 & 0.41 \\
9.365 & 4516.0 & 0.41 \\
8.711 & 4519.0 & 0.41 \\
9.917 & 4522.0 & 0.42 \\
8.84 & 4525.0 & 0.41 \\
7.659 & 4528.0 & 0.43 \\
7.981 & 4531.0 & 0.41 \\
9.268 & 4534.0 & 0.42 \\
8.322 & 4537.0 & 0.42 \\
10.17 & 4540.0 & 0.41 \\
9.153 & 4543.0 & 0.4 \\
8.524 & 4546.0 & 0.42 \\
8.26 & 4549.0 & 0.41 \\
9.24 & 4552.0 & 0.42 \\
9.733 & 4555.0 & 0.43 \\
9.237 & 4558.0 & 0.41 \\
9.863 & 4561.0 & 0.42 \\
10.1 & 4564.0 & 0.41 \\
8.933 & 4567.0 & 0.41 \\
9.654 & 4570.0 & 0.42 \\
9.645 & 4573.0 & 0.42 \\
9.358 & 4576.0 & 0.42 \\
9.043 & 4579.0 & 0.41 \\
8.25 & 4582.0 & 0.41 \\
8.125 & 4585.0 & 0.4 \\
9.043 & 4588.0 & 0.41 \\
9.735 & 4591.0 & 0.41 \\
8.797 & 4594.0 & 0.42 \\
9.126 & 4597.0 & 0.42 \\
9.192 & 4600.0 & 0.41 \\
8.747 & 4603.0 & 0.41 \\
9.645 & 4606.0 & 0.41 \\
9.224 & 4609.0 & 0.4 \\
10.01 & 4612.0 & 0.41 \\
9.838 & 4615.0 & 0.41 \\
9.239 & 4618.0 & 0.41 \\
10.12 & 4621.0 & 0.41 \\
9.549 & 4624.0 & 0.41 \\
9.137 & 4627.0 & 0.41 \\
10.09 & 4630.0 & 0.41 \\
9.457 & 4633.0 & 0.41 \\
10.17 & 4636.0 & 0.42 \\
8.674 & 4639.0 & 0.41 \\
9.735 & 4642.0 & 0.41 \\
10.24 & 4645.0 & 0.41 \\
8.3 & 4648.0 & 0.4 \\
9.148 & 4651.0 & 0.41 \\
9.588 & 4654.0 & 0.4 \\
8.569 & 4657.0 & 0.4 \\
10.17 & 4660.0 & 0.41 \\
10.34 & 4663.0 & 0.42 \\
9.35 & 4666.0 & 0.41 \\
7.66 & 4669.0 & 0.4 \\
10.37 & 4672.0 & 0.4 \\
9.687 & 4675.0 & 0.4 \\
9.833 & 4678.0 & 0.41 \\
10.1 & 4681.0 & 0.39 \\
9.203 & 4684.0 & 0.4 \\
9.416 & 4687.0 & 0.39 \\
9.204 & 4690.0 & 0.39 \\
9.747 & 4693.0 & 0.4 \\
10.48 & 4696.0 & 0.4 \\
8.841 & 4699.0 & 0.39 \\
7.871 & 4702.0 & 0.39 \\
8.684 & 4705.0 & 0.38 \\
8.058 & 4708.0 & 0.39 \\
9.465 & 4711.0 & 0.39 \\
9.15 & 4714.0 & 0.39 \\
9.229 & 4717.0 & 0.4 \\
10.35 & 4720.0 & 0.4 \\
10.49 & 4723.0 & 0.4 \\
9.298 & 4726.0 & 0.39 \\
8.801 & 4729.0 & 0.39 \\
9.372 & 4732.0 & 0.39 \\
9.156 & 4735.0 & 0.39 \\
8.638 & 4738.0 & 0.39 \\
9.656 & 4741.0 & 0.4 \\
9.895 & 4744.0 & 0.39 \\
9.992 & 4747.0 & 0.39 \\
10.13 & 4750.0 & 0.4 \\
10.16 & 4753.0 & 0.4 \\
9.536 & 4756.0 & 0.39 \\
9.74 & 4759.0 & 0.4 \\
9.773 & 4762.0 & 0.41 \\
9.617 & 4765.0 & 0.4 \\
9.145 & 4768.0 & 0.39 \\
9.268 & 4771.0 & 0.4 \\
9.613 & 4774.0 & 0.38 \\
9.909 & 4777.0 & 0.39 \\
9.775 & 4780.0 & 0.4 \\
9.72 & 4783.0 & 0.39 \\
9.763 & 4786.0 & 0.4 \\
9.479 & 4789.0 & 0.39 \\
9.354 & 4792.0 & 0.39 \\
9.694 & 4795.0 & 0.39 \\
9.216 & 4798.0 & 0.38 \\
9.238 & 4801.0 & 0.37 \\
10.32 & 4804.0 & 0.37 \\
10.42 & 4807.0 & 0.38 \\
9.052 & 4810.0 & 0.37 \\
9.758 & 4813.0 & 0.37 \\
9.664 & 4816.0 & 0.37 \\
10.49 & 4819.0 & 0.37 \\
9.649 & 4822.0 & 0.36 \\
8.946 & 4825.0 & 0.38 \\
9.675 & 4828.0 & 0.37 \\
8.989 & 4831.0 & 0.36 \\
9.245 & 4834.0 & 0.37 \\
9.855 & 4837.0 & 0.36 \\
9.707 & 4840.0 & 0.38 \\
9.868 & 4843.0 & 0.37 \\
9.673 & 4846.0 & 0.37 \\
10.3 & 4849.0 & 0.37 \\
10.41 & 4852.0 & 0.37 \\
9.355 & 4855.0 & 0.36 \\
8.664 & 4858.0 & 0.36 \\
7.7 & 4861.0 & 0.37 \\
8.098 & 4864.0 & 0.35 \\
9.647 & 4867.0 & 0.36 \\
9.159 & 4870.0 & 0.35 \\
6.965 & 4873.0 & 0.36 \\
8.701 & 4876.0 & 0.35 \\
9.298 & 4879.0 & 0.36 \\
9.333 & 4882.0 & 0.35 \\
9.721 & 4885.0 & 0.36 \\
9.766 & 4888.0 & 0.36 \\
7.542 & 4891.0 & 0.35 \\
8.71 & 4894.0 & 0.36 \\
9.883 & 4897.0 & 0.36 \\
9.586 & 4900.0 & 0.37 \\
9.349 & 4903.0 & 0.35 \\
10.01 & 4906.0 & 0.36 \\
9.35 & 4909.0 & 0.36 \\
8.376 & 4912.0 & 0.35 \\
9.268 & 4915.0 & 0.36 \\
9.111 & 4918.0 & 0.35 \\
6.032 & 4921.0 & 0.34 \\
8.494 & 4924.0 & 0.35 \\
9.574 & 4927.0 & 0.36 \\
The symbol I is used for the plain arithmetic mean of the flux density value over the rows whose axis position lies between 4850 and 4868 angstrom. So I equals 9.0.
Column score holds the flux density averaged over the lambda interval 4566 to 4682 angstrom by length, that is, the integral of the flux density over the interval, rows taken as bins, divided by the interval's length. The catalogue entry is 9.38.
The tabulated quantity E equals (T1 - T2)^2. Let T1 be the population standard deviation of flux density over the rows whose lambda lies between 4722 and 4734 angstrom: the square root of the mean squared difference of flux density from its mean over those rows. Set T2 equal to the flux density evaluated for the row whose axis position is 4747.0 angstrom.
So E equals 88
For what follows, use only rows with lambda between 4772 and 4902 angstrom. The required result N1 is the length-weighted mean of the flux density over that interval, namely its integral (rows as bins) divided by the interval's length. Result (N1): 9.39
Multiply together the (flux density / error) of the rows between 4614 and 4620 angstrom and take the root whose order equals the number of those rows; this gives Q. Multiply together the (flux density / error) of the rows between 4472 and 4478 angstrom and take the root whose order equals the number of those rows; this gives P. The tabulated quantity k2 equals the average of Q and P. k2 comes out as 22.8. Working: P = 22.4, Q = 23.3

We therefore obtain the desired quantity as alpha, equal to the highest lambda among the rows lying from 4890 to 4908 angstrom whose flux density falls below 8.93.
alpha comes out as 4894.0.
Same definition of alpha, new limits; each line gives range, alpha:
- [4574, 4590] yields 4585.0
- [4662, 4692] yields 4669.0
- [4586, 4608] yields 4603.0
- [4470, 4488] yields 4483.0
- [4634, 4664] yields 4657.0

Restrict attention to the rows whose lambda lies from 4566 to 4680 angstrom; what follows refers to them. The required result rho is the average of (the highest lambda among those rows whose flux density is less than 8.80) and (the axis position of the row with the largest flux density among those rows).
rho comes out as 4670.5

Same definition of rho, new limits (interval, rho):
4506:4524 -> 4514.5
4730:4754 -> 4745.5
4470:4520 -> 4514.5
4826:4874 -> 4862.5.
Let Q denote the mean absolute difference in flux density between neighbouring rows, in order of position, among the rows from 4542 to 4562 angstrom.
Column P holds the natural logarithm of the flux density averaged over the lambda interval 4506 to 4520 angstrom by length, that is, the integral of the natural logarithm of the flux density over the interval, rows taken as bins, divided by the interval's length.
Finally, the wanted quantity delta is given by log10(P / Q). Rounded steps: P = 2.234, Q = 0.58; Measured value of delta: 0.58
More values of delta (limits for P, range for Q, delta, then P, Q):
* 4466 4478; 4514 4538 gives 0.35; 2.111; 0.95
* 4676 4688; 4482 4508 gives 0.50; 2.266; 0.71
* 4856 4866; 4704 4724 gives 0.54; 2.113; 0.61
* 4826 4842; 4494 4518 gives 0.62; 2.249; 0.53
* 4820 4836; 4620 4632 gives 0.54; 2.235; 0.65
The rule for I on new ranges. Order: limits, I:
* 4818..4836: 9.5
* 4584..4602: 9.0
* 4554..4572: 9.6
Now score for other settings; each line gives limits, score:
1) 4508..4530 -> 9.04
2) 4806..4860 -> 9.63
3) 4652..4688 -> 9.52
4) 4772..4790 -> 9.70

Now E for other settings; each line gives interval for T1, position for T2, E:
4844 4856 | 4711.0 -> 82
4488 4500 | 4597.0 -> 74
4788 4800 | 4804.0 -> 103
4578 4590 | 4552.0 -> 78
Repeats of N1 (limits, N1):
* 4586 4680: 9.44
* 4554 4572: 9.58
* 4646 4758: 9.41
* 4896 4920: 9.29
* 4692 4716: 9.03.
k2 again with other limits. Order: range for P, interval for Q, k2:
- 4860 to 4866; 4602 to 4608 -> 22.2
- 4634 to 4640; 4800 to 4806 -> 24.5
